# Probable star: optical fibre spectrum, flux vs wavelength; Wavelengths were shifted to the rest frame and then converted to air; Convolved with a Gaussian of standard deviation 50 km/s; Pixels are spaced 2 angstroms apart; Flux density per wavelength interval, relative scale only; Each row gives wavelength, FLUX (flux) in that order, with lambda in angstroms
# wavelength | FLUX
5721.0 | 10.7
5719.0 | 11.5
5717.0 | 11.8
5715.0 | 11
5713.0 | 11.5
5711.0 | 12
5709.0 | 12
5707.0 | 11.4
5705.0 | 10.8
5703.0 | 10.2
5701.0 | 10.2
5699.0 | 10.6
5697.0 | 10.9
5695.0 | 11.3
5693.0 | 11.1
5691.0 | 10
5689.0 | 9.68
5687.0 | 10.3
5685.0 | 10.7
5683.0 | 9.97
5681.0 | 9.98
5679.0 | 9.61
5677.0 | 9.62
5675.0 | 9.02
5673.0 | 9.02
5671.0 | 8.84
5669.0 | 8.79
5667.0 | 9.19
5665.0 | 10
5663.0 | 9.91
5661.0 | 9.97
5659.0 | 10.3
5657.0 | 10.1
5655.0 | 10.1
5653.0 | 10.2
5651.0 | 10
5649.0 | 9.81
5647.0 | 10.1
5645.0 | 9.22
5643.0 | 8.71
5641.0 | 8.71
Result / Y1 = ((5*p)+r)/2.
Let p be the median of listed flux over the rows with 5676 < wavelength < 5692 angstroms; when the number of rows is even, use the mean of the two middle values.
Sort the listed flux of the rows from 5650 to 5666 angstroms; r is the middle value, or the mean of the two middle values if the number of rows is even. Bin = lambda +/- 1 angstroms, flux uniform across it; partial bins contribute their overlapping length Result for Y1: 30.0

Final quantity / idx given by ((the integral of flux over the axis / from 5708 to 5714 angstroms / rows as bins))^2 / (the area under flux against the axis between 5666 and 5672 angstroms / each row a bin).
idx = 94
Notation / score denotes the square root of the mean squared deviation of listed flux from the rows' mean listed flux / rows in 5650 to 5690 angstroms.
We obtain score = 0.52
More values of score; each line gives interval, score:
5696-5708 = 0.42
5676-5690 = 0.37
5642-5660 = 0.50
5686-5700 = 0.55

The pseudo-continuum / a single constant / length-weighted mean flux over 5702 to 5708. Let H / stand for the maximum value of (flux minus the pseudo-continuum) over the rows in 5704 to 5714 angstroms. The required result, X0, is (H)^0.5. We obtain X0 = 1.1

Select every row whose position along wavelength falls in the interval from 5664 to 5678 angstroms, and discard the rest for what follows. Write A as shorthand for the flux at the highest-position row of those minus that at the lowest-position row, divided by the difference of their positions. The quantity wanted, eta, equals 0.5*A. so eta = -0.02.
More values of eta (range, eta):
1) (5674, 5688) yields 0.05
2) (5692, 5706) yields -0.01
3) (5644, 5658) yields 0.04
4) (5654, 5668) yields -0.04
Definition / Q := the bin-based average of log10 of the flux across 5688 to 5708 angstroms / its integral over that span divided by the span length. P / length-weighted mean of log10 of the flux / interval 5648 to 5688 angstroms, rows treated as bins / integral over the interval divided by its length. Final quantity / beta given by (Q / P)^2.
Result 1.07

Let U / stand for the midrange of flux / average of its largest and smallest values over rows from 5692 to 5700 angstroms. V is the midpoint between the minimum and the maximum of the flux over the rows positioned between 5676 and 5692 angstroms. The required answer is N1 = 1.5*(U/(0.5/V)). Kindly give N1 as 334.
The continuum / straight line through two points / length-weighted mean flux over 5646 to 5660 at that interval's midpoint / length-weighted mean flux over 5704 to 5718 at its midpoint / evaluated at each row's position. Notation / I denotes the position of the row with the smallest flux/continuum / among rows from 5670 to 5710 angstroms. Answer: 5671.0 angstroms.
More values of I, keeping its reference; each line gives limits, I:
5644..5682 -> 5669.0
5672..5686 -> 5675.0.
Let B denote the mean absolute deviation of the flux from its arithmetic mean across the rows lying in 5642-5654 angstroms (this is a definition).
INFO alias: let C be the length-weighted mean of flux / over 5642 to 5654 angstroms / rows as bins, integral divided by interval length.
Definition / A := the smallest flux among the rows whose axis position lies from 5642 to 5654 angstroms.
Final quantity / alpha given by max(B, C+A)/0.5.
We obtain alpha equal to 36.8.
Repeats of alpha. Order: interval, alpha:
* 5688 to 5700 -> 40.6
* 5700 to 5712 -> 42.6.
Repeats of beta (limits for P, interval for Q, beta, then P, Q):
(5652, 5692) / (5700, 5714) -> 1.12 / 0.99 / 1.047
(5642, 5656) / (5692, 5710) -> 1.11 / 0.99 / 1.039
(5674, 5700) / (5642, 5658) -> 0.96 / 1.01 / 0.990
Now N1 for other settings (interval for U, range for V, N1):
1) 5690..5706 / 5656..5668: 311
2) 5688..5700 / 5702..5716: 349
